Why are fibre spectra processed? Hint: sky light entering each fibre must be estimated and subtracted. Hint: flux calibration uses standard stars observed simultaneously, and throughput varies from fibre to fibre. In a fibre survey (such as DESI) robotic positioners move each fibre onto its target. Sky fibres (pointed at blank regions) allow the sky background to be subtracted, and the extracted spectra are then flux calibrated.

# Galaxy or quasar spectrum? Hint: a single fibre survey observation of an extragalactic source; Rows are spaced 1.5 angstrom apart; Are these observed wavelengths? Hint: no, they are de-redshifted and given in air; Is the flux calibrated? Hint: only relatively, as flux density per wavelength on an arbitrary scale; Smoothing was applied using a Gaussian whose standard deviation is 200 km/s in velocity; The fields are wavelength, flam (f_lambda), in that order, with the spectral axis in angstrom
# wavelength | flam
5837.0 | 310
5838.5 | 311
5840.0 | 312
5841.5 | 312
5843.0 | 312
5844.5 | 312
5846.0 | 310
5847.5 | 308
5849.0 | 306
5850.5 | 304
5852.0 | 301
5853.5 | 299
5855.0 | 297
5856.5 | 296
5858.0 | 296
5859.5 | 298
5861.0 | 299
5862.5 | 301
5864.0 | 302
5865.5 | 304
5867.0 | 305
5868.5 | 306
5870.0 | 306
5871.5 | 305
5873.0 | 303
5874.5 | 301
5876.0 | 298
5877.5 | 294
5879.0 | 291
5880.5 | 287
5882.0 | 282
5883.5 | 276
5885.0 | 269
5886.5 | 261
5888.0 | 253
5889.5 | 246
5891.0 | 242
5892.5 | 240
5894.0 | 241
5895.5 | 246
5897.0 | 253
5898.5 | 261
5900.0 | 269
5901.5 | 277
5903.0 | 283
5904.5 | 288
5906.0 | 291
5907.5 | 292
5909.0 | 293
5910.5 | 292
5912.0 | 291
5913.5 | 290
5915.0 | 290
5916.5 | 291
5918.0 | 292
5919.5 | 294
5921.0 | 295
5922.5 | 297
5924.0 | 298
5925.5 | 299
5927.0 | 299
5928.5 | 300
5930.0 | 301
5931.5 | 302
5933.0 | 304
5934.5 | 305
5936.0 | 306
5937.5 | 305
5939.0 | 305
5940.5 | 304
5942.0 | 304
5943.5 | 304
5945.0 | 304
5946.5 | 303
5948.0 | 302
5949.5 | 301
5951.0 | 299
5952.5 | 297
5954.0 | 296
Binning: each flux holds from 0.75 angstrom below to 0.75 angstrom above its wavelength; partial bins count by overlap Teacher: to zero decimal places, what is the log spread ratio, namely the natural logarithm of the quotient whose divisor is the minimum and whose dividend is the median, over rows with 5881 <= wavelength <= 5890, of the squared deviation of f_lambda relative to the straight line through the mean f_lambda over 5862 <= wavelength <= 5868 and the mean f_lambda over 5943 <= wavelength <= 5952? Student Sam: 1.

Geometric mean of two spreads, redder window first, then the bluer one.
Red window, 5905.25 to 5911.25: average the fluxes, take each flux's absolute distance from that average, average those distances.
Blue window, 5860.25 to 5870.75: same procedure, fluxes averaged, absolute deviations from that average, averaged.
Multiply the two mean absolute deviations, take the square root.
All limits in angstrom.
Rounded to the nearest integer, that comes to 1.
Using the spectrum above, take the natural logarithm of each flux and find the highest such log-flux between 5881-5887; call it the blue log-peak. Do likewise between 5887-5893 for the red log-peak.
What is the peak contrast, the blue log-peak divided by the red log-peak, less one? 0.020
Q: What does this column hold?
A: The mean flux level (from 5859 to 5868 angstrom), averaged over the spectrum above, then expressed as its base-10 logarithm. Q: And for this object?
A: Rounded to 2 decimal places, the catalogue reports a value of 2.48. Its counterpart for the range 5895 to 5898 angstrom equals 2.40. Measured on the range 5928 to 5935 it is 2.48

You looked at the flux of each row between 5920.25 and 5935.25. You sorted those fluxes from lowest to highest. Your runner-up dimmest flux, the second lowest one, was 297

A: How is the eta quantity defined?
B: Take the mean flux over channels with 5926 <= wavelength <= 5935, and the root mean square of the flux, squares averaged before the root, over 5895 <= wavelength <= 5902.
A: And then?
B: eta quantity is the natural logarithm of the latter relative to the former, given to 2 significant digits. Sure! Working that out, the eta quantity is -0.14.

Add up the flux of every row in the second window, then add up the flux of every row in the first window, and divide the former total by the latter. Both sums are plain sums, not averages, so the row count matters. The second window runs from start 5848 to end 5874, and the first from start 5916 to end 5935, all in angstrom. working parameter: 1.3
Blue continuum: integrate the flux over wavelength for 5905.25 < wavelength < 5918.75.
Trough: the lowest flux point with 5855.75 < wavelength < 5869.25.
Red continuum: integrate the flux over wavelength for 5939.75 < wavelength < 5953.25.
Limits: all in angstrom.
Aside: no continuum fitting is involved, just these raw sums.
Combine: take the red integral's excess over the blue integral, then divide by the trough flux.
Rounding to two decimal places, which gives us 0.49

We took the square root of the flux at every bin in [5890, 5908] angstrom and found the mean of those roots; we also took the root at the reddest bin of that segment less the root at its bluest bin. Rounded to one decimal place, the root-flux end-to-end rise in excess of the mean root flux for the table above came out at -14.7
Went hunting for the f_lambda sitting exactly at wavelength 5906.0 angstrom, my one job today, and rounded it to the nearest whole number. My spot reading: 291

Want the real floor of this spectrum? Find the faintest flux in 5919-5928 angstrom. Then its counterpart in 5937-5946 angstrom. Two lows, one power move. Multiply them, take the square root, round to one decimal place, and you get 299.0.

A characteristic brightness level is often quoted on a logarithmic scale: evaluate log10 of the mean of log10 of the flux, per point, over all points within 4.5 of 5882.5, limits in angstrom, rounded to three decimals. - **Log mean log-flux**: 0.388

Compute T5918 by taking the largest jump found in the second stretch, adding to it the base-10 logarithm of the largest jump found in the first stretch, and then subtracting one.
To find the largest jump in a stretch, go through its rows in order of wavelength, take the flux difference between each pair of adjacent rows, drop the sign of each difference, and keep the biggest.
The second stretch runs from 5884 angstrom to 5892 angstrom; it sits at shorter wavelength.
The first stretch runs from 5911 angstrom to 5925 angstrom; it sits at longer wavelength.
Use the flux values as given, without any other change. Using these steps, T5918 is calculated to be 7.3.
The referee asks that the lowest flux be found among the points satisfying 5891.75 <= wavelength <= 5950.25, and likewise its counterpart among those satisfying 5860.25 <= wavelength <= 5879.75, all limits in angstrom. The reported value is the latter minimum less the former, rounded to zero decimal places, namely 51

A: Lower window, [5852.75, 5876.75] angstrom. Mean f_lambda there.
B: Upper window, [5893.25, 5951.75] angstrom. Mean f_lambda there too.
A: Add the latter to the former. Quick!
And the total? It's 593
